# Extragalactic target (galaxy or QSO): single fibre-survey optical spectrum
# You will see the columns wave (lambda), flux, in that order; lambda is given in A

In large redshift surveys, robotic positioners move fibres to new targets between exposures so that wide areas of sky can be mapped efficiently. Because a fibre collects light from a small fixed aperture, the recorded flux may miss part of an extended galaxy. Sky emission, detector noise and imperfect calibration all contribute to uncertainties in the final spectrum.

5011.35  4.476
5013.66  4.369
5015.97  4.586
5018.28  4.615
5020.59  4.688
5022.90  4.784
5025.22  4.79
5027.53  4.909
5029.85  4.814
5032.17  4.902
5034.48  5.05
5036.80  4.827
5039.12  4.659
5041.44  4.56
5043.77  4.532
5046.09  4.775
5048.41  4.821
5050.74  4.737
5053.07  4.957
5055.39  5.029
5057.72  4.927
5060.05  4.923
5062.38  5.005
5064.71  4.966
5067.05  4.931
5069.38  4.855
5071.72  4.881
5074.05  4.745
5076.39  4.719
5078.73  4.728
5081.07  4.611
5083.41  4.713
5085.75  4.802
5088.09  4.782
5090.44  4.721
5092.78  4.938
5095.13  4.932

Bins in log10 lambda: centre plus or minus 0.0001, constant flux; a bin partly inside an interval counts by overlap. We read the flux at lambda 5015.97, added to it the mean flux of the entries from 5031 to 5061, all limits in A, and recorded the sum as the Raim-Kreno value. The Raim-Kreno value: 9.41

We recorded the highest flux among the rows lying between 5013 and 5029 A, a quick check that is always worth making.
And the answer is 4.909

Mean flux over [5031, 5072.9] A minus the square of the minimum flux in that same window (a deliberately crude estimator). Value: -15.7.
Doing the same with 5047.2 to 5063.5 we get -17.5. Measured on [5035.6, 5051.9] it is -15.8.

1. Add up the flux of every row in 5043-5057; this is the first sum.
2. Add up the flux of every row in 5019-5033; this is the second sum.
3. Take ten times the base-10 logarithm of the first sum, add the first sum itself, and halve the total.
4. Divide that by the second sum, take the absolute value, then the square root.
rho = 0.867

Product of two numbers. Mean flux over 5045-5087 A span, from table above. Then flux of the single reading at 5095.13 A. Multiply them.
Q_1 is 23.87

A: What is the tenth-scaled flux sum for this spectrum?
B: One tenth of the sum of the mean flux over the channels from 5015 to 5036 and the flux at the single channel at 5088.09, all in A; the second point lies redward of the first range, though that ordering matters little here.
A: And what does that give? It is 0.958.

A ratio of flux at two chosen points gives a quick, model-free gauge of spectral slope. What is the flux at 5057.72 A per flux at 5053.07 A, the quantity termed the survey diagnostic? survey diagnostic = 0.99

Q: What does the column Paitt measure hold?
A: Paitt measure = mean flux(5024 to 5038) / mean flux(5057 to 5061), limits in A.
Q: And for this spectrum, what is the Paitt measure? 0.99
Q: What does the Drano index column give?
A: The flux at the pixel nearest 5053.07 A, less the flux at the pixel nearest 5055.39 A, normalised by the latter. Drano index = -0.01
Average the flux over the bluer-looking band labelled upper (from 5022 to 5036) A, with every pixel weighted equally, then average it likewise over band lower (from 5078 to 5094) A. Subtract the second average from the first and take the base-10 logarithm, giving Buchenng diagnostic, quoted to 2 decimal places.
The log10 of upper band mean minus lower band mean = -0.93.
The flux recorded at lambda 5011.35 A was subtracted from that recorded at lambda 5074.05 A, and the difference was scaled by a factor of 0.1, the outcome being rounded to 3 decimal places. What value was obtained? 0.027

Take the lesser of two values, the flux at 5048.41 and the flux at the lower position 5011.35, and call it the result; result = 4.48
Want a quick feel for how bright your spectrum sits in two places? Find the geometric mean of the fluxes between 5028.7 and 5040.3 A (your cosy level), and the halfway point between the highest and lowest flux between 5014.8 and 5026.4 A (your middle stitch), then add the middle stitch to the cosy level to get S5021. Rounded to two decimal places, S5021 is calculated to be 9.54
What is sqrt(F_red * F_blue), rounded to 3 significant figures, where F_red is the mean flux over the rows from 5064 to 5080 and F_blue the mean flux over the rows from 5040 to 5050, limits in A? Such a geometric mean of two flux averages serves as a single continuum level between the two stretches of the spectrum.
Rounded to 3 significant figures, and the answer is 4.75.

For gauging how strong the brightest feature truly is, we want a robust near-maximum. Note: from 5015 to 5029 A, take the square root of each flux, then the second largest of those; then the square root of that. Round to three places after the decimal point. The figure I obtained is 1.479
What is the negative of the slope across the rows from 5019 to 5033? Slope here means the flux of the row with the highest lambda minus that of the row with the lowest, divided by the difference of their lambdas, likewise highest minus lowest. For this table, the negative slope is -0.018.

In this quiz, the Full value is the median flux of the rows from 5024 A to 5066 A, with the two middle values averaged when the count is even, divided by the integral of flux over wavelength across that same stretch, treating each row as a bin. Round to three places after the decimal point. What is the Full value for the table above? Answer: 0.024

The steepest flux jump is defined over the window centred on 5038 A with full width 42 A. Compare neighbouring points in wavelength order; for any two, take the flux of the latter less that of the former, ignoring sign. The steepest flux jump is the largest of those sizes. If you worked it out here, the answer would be 0.243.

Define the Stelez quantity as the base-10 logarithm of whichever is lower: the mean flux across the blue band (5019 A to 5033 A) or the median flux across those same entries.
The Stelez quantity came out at 0.681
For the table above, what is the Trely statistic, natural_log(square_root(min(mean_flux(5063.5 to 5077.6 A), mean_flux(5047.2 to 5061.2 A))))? 0.789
